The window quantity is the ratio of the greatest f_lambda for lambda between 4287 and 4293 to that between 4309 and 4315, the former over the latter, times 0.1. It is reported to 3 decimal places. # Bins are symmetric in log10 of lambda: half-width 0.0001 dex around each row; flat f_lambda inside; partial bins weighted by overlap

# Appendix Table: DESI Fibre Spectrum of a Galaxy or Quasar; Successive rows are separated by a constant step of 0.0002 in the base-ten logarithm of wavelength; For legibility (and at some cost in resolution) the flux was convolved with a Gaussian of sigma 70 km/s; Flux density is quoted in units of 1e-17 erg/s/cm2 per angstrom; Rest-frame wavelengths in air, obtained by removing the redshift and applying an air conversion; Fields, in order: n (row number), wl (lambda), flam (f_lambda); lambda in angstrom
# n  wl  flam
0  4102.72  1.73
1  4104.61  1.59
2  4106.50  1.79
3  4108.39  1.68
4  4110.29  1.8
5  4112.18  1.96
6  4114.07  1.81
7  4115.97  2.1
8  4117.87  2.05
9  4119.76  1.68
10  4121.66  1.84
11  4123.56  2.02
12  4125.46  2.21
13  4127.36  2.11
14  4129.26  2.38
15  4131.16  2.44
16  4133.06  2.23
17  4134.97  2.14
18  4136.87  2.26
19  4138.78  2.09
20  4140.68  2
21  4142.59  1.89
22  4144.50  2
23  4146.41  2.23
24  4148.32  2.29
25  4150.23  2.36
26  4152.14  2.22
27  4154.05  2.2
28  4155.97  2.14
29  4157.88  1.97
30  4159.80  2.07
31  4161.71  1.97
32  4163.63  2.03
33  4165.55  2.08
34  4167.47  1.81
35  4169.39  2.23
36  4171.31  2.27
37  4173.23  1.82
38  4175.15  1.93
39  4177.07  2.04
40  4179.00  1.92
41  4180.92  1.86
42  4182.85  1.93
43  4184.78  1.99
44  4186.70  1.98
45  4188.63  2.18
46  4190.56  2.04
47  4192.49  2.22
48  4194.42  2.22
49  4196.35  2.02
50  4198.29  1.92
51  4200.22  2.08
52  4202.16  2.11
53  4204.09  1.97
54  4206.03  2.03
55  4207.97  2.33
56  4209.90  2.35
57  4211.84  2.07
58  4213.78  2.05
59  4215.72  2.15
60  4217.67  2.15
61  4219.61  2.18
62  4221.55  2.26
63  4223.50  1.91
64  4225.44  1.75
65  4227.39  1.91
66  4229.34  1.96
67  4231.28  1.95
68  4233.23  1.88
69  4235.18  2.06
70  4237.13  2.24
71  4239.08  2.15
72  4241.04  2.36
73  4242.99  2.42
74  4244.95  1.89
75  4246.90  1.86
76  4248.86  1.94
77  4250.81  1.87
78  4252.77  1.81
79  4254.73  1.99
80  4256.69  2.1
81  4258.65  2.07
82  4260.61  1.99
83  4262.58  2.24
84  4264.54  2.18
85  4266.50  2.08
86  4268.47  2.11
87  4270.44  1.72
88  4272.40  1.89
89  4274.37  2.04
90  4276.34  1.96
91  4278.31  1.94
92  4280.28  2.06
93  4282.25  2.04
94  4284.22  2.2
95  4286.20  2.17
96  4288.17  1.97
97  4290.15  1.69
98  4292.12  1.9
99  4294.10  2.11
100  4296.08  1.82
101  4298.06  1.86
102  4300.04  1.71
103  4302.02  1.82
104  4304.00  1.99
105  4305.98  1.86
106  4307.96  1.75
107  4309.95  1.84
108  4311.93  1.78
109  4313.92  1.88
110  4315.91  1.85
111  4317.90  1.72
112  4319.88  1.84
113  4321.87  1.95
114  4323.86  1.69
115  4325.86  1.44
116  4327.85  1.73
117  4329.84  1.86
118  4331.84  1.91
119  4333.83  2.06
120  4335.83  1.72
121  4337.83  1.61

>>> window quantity 0.105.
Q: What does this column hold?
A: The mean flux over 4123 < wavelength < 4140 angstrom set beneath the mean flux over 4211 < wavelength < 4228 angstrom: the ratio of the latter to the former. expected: 0.93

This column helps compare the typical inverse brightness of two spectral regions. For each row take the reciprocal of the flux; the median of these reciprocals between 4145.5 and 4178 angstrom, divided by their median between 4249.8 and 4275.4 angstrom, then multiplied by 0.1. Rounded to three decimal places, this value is 0.098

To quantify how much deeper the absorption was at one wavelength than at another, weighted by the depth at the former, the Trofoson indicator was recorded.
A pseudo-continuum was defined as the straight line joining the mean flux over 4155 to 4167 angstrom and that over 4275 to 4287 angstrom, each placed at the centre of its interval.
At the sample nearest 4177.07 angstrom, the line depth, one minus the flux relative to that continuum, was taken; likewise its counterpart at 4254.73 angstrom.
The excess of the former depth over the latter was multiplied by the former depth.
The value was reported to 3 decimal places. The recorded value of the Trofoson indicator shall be 0.000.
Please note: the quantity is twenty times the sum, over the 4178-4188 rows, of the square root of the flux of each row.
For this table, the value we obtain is 139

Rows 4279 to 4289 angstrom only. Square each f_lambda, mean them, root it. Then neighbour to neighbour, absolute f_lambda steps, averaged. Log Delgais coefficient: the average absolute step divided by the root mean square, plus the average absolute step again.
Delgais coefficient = 0.15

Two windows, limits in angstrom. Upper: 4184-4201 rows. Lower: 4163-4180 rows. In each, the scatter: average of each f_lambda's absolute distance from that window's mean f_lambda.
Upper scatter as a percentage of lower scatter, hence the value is 71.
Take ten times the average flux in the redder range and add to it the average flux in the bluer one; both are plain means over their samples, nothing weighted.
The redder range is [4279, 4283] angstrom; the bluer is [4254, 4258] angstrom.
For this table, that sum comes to 22.5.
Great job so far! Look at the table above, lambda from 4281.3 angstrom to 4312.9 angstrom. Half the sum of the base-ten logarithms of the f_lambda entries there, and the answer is 2.2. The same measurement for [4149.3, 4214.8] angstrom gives 5.4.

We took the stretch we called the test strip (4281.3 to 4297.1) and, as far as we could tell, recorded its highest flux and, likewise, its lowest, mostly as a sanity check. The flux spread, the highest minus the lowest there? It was 0.51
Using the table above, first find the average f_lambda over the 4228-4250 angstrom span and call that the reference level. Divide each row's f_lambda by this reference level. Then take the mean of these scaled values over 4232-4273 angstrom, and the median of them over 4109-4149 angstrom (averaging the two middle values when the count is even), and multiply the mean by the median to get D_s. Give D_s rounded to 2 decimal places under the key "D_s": 1.00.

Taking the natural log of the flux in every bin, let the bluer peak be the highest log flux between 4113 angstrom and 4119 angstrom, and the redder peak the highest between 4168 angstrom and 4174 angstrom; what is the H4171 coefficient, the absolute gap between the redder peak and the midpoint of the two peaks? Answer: 0.04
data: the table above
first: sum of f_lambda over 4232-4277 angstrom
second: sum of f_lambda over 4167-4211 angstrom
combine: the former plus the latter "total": 94.1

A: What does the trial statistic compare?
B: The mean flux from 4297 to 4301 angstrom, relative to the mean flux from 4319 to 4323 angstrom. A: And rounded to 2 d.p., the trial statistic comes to 0.94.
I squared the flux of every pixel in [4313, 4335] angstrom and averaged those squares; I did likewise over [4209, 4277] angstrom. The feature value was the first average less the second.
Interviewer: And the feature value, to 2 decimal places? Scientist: -0.90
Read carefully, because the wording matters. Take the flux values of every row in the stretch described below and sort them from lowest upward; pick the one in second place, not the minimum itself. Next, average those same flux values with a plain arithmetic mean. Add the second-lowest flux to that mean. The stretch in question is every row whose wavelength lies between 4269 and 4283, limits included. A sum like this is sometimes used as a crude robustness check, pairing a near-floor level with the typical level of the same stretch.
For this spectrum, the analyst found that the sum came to 3.8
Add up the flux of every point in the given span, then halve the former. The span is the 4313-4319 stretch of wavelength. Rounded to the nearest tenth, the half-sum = 2.7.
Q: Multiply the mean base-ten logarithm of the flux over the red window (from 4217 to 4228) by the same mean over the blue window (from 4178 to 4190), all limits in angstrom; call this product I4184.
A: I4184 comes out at 0.090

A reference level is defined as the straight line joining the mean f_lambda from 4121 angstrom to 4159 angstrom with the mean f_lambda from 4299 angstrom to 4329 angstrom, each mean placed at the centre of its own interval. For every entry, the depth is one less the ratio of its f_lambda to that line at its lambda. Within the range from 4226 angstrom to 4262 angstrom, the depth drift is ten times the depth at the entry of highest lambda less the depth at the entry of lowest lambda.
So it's -0.8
